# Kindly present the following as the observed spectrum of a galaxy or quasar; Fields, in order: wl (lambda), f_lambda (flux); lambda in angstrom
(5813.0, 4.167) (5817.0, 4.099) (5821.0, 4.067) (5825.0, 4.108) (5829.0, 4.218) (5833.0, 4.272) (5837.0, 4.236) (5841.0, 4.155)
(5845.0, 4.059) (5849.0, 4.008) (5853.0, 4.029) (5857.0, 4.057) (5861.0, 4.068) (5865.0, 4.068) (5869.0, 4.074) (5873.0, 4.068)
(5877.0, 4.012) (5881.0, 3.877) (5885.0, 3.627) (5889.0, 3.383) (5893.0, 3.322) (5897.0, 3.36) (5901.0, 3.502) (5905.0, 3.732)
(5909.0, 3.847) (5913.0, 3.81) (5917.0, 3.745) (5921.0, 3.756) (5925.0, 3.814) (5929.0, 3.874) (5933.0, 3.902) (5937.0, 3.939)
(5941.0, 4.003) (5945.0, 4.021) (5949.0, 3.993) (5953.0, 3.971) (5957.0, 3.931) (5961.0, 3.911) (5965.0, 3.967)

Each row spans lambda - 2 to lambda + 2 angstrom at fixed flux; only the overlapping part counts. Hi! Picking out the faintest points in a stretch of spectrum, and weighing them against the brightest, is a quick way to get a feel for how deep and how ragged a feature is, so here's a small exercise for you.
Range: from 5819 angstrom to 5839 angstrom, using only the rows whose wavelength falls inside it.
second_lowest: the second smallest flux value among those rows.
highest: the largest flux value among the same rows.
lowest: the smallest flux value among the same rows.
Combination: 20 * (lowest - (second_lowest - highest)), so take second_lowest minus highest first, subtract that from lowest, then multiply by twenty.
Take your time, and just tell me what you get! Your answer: 85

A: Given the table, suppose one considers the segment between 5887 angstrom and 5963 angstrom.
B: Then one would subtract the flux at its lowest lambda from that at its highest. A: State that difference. 0.5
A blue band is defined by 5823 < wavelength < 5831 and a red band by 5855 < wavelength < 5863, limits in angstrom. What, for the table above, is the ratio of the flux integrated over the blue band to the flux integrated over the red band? 1.02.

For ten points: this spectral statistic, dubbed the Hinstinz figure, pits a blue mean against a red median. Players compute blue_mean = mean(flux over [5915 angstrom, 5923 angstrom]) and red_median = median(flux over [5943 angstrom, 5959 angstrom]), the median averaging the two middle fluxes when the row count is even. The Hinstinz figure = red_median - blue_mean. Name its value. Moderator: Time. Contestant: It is 0.23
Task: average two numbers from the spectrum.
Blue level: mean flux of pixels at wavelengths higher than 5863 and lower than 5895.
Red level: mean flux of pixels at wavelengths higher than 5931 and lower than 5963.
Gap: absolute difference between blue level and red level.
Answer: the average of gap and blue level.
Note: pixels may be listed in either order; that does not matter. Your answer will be 1.98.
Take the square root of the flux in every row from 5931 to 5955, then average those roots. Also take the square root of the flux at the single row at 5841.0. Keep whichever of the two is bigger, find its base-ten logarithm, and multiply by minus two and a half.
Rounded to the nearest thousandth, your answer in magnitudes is -0.773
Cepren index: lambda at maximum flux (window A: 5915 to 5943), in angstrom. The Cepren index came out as 5941.0 angstrom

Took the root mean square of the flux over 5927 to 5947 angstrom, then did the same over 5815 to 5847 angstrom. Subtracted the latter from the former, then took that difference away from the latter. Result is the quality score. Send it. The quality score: 4.4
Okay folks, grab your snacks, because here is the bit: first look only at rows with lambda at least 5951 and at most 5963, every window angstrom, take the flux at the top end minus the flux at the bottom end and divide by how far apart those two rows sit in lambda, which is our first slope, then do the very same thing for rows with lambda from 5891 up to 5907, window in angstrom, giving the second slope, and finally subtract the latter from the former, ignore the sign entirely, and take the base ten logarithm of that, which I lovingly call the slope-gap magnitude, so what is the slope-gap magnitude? -1.4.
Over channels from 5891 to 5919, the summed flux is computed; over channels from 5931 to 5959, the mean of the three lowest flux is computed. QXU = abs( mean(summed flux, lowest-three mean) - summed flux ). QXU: 10.7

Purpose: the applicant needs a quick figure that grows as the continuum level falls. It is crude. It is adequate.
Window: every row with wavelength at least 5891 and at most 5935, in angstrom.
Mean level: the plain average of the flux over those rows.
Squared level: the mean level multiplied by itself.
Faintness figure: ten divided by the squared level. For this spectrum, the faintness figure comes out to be 0.73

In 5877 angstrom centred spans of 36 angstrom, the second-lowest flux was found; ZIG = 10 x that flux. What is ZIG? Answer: 33.8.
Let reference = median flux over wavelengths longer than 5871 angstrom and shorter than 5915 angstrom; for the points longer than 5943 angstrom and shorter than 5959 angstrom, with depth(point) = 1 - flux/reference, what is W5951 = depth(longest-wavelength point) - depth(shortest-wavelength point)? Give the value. 0.024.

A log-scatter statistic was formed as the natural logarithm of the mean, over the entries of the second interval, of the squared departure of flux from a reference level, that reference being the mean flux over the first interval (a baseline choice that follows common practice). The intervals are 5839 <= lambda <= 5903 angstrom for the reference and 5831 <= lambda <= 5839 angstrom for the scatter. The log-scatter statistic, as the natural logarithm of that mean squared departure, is -1.8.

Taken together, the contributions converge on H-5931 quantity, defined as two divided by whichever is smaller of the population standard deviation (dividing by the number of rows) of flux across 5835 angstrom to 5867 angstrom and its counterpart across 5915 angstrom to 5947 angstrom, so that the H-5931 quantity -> 29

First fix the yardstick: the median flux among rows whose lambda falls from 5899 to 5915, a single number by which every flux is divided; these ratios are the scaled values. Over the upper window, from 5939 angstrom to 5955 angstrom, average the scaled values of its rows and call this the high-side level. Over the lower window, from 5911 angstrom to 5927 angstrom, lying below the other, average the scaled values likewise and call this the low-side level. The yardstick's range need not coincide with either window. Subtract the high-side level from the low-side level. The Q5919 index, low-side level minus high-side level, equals -0.057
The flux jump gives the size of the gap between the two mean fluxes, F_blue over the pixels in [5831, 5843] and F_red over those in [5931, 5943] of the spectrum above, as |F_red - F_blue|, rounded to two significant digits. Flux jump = 0.27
